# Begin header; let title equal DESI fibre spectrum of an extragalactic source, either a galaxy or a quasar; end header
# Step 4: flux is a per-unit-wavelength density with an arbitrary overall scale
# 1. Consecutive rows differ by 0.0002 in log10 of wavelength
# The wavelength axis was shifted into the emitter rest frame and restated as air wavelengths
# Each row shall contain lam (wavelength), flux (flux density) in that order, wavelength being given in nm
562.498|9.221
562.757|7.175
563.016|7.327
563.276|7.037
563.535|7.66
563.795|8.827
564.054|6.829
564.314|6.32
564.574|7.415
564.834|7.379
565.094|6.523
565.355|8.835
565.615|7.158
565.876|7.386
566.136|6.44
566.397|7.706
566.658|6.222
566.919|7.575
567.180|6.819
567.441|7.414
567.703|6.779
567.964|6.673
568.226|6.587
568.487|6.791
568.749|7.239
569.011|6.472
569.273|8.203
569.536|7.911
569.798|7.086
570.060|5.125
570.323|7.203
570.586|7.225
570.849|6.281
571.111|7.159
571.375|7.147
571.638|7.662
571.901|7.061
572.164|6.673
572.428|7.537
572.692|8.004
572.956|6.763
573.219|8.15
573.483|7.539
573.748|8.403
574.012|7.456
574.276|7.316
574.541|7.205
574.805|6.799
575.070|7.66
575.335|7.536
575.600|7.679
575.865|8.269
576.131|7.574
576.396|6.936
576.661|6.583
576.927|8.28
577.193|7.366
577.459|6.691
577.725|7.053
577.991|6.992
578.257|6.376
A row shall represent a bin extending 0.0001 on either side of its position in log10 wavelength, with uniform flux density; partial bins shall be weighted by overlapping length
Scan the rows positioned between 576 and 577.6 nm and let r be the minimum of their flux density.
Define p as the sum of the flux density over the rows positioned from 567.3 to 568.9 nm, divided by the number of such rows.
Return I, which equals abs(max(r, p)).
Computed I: 6.9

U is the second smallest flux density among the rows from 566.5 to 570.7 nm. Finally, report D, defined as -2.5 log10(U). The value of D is -1.98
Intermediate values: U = 6.222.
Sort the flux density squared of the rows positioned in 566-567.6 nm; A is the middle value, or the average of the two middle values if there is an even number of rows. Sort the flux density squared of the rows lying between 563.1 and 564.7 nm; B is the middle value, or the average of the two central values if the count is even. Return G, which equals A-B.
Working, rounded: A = 51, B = 52.3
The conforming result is -2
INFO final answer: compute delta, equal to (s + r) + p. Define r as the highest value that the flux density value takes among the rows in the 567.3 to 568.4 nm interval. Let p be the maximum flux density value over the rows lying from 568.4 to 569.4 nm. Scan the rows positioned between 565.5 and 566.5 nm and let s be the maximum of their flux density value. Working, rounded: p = 8.203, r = 7.414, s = 7.706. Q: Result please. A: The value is 23.3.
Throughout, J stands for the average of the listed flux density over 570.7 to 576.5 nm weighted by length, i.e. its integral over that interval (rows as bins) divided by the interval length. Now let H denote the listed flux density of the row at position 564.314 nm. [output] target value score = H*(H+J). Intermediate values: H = 6.32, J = 7.40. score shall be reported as 87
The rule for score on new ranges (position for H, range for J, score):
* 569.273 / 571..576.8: 128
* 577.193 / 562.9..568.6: 107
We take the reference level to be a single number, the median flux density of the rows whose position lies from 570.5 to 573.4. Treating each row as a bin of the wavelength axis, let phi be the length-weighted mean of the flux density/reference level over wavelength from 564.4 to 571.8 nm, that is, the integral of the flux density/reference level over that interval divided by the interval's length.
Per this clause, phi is 0.99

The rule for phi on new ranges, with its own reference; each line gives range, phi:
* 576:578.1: 1.00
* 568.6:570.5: 0.98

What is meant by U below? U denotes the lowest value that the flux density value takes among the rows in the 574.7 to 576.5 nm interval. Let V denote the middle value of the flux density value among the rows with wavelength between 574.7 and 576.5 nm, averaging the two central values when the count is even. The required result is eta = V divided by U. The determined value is 1.11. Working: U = 6.799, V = 7.57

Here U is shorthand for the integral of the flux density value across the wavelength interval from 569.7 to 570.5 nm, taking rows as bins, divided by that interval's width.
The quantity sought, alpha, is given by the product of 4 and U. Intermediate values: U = 6.49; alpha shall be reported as 25.9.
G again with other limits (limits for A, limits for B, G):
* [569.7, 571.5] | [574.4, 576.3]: -6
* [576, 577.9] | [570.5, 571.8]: -2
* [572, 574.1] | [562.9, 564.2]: 3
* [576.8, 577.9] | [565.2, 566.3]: -1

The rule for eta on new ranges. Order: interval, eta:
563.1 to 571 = 1.39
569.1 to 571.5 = 1.40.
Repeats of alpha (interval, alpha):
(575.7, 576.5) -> 30.5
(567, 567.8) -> 28.2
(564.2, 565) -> 28.1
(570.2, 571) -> 27.6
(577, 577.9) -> 28.5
